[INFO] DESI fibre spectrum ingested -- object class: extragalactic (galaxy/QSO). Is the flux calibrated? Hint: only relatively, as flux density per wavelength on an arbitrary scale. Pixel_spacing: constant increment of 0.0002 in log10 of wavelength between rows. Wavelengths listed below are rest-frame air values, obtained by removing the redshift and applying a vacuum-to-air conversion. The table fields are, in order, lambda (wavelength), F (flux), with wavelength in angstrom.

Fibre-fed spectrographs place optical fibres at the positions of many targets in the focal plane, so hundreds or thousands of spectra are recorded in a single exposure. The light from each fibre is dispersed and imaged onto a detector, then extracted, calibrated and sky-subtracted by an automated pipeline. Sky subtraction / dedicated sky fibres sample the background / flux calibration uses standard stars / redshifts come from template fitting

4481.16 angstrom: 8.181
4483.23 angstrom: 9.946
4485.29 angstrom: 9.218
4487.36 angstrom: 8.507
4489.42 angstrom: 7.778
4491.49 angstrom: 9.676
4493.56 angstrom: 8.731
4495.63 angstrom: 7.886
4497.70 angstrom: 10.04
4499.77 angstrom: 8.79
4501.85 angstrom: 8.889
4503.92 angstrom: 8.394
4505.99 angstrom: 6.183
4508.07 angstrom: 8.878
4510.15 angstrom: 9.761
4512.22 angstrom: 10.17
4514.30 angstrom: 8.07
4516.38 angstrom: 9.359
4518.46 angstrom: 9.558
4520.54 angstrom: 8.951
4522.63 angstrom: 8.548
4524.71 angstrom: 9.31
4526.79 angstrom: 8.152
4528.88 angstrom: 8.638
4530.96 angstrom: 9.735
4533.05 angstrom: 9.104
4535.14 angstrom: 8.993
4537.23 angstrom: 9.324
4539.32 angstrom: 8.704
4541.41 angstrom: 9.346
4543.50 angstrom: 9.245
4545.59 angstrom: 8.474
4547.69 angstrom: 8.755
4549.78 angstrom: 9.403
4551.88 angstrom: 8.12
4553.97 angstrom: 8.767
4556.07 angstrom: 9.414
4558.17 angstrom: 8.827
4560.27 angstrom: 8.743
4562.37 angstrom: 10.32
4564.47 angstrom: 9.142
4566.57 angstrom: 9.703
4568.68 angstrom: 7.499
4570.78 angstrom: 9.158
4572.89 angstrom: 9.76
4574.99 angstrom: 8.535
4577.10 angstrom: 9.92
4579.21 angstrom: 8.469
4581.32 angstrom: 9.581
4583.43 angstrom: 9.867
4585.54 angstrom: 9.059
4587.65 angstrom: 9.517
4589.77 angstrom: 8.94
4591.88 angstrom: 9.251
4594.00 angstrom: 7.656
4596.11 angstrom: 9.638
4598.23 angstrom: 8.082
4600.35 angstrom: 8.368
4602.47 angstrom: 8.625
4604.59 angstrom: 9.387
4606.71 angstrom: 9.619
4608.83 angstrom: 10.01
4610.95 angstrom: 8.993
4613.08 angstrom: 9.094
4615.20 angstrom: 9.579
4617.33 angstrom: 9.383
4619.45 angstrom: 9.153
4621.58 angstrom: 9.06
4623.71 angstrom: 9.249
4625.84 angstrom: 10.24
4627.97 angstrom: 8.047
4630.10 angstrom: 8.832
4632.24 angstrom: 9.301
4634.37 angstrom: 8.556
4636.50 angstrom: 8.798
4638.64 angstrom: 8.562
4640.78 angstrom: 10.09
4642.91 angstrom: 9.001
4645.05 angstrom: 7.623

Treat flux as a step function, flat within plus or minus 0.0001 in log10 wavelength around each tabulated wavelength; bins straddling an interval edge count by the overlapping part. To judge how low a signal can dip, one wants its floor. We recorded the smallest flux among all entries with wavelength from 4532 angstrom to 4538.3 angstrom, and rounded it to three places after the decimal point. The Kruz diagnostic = 8.993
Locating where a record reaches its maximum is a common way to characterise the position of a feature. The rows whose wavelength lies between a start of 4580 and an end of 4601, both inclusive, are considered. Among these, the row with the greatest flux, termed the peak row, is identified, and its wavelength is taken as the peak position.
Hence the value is 4583.43 angstrom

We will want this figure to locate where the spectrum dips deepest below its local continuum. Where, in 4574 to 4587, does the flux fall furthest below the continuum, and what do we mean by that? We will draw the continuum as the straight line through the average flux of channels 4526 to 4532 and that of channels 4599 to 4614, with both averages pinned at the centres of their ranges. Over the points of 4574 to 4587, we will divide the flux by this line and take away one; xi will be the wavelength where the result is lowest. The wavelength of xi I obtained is 4579.21 angstrom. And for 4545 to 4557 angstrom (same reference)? 4551.88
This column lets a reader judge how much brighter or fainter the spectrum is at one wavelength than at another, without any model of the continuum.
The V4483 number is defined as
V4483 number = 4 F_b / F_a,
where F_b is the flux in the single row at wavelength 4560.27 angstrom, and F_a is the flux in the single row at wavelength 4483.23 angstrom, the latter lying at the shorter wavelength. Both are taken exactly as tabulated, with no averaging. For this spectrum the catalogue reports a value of 3.5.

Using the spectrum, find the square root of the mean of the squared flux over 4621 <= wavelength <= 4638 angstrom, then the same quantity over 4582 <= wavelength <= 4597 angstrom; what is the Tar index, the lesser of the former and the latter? 9.03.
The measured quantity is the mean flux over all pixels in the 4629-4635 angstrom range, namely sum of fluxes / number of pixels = 8.9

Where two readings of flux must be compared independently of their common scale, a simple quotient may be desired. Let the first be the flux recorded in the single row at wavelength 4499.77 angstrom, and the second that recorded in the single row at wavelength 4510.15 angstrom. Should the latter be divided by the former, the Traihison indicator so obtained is 1.11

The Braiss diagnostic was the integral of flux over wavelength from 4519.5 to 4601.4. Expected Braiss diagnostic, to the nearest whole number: 737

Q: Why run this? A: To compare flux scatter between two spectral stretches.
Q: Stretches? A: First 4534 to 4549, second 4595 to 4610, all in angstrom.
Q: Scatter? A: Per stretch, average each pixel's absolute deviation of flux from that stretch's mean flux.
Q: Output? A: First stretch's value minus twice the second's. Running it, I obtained -1.0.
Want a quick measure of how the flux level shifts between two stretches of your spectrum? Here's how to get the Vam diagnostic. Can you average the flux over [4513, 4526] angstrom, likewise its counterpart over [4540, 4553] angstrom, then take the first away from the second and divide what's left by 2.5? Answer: -0.03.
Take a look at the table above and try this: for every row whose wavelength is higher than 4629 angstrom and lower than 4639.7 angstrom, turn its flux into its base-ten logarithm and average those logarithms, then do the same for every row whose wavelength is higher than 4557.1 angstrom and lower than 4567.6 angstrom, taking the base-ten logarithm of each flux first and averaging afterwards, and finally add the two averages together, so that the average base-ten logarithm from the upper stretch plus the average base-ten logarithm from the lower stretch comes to 1.915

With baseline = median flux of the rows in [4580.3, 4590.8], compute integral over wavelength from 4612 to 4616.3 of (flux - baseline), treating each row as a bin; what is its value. -1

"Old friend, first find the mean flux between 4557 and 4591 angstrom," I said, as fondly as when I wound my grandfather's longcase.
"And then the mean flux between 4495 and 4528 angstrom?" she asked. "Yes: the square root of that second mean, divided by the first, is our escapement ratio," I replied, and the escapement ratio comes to 0.323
